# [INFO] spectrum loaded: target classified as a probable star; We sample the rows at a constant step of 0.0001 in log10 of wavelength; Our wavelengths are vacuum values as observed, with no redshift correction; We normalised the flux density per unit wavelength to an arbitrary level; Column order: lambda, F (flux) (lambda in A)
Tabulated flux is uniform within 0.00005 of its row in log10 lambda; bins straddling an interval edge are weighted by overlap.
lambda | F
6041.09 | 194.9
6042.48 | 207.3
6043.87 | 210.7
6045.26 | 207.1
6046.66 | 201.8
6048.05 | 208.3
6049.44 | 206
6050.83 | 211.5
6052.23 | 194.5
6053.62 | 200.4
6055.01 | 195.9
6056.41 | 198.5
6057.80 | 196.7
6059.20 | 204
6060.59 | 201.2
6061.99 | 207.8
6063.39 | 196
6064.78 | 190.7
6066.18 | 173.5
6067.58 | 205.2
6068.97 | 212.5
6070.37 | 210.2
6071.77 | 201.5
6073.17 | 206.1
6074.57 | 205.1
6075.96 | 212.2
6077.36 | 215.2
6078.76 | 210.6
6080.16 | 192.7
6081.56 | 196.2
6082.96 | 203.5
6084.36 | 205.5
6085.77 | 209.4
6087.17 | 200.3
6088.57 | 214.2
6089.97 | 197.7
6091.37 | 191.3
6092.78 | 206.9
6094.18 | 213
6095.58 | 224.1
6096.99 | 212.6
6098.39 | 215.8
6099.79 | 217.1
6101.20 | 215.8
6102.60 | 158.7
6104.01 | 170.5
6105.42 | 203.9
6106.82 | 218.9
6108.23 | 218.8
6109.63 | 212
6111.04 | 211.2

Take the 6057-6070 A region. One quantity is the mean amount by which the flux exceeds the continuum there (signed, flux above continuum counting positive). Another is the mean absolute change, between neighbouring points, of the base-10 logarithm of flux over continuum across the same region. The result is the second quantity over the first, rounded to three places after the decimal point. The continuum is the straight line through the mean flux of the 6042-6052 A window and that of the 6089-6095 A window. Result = -0.004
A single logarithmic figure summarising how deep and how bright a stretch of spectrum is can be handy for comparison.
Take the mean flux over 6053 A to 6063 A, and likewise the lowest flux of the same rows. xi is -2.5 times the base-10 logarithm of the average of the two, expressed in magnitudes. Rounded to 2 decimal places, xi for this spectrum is -5.74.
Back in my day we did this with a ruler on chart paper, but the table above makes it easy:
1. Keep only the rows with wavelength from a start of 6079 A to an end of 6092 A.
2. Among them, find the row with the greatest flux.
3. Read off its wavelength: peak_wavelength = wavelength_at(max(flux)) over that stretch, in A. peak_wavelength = 6088.57 A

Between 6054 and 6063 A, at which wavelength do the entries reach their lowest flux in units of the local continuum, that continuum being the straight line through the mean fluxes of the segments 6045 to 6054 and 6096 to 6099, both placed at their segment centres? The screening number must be 6055.01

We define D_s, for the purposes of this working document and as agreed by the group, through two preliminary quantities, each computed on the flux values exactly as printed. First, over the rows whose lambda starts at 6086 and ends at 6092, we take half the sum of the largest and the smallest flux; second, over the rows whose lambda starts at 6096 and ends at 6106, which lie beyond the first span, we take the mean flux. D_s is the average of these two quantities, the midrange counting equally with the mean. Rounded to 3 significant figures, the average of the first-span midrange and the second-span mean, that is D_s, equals 201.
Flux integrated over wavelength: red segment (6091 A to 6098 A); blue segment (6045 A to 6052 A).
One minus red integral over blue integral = -0.02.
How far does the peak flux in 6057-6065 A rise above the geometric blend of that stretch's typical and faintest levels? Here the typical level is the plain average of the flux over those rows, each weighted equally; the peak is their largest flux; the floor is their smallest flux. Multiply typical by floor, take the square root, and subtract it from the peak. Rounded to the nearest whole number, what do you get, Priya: 13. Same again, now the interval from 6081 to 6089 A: 14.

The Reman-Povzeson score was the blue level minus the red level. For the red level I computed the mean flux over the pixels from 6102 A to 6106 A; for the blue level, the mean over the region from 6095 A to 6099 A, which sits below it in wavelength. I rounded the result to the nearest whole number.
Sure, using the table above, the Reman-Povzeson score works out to 40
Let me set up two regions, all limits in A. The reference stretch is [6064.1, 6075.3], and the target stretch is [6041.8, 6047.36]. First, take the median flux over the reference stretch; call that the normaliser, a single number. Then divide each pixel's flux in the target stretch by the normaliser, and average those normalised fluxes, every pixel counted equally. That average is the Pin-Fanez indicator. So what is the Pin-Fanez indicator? 1.01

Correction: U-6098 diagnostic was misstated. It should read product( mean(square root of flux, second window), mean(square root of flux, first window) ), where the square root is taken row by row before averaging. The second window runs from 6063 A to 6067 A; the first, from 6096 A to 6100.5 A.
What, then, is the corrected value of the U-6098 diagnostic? 200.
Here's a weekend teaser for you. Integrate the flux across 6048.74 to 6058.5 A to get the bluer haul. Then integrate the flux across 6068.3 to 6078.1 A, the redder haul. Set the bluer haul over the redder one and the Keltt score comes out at 0.956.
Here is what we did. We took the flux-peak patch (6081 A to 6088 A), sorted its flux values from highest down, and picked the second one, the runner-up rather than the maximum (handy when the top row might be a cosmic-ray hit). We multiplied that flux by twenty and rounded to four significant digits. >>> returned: 4110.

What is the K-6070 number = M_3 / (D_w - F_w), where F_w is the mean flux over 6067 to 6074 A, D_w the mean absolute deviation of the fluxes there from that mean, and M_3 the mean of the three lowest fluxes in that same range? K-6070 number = -1.003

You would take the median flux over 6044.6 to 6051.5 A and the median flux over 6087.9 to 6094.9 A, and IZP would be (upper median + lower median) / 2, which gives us 207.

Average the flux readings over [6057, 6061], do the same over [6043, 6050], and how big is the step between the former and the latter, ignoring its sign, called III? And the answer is 6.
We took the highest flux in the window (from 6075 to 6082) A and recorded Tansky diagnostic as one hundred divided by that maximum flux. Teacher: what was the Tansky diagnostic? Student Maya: 0.465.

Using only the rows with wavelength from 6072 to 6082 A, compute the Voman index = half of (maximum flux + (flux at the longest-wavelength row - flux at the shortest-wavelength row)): 103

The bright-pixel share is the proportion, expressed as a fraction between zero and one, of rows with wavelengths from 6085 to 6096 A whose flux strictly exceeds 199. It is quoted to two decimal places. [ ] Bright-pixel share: 0.75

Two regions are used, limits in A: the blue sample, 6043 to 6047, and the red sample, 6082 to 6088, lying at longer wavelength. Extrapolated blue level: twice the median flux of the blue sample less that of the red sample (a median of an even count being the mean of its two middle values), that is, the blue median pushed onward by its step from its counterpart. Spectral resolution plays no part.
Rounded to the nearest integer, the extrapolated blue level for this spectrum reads 210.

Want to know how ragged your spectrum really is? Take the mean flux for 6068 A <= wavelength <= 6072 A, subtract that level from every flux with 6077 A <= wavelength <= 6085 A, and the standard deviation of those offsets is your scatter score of 8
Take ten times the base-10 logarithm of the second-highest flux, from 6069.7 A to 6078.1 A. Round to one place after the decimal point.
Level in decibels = 23.3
